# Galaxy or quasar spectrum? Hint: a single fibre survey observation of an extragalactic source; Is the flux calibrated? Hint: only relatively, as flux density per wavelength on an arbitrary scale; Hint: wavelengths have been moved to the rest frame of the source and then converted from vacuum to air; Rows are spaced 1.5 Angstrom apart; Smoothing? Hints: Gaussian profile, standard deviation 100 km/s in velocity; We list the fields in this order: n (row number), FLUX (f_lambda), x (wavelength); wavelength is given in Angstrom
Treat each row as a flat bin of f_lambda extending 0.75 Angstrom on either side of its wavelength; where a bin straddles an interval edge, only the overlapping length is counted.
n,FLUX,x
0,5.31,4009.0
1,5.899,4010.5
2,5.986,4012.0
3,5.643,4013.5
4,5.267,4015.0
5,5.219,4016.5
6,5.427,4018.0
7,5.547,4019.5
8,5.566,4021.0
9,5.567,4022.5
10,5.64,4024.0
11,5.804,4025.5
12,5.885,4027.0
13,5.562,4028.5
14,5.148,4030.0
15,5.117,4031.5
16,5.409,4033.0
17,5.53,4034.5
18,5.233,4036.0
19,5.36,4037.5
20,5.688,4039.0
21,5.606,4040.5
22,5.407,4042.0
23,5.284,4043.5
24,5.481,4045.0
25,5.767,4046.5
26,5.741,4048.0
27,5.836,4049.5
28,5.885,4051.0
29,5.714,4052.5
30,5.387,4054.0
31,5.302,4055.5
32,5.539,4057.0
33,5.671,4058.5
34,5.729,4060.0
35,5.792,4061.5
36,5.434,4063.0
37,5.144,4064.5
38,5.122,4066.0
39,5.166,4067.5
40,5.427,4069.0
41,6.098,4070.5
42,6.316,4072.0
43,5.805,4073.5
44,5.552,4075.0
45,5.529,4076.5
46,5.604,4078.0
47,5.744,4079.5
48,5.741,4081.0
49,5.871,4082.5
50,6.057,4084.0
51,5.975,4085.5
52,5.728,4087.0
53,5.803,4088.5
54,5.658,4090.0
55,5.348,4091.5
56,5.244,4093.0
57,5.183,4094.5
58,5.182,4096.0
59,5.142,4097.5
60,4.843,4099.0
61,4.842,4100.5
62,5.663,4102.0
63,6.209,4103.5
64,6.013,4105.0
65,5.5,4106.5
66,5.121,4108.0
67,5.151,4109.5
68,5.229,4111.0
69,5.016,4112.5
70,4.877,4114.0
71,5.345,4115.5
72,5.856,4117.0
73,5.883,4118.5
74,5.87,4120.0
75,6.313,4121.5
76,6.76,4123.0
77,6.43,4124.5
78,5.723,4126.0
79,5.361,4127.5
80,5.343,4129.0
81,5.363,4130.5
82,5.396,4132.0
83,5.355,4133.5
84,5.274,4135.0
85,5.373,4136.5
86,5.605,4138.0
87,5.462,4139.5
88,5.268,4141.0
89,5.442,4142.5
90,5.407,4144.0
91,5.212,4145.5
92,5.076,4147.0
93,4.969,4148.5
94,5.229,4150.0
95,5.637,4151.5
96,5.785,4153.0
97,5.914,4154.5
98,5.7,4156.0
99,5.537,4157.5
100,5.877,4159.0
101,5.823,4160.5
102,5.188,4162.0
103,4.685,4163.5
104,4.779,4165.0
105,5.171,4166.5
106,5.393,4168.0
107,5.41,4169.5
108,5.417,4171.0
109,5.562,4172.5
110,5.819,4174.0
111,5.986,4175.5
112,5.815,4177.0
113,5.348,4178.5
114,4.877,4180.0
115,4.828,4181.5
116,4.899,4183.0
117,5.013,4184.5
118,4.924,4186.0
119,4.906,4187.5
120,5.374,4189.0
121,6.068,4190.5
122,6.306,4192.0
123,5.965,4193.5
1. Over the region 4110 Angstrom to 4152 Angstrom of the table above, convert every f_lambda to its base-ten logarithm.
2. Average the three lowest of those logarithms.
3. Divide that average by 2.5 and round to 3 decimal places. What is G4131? 0.278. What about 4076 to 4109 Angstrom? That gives 0.277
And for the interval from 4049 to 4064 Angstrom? 0.292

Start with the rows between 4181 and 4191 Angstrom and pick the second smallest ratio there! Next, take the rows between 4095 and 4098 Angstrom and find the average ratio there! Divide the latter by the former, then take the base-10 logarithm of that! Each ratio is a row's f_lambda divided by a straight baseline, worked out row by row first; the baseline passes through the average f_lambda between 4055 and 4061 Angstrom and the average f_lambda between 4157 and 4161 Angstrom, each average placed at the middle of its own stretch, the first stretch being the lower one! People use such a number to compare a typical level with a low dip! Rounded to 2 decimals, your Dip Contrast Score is 0.03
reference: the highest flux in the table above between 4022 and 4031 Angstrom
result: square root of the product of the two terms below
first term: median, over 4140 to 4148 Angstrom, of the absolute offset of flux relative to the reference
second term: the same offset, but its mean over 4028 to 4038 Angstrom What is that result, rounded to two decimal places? 0.58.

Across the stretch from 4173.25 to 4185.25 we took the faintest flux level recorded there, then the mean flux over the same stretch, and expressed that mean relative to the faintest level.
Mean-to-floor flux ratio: 1.10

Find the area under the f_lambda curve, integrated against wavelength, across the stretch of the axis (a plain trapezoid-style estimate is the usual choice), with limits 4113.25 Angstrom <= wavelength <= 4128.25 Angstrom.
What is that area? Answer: 88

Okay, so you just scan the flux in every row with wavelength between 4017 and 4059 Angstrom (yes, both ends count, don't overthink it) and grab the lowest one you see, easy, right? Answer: 5.117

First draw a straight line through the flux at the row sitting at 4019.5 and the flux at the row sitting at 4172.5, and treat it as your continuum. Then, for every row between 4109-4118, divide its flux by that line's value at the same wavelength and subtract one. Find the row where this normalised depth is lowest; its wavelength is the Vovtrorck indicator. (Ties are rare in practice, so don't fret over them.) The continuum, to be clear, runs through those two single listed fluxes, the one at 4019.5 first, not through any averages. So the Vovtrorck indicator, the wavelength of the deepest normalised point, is 4114.0 Angstrom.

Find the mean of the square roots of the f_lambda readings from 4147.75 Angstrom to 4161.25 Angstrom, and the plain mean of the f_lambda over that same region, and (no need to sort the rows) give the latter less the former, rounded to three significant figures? 3.24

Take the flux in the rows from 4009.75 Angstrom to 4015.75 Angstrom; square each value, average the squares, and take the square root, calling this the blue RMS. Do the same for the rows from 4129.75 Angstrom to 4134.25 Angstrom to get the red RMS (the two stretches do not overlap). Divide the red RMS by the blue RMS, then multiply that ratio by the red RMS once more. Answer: 5.1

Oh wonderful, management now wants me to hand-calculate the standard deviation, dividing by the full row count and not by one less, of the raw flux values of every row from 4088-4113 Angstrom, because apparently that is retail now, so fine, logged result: 0.379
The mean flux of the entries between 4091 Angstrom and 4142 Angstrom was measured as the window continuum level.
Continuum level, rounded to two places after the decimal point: 5.49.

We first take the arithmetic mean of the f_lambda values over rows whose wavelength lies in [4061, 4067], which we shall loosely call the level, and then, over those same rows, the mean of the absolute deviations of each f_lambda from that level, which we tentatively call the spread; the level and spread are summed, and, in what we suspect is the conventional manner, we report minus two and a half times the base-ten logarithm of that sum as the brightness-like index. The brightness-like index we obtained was -1.87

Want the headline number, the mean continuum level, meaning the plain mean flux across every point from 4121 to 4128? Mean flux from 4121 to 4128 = 6.1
